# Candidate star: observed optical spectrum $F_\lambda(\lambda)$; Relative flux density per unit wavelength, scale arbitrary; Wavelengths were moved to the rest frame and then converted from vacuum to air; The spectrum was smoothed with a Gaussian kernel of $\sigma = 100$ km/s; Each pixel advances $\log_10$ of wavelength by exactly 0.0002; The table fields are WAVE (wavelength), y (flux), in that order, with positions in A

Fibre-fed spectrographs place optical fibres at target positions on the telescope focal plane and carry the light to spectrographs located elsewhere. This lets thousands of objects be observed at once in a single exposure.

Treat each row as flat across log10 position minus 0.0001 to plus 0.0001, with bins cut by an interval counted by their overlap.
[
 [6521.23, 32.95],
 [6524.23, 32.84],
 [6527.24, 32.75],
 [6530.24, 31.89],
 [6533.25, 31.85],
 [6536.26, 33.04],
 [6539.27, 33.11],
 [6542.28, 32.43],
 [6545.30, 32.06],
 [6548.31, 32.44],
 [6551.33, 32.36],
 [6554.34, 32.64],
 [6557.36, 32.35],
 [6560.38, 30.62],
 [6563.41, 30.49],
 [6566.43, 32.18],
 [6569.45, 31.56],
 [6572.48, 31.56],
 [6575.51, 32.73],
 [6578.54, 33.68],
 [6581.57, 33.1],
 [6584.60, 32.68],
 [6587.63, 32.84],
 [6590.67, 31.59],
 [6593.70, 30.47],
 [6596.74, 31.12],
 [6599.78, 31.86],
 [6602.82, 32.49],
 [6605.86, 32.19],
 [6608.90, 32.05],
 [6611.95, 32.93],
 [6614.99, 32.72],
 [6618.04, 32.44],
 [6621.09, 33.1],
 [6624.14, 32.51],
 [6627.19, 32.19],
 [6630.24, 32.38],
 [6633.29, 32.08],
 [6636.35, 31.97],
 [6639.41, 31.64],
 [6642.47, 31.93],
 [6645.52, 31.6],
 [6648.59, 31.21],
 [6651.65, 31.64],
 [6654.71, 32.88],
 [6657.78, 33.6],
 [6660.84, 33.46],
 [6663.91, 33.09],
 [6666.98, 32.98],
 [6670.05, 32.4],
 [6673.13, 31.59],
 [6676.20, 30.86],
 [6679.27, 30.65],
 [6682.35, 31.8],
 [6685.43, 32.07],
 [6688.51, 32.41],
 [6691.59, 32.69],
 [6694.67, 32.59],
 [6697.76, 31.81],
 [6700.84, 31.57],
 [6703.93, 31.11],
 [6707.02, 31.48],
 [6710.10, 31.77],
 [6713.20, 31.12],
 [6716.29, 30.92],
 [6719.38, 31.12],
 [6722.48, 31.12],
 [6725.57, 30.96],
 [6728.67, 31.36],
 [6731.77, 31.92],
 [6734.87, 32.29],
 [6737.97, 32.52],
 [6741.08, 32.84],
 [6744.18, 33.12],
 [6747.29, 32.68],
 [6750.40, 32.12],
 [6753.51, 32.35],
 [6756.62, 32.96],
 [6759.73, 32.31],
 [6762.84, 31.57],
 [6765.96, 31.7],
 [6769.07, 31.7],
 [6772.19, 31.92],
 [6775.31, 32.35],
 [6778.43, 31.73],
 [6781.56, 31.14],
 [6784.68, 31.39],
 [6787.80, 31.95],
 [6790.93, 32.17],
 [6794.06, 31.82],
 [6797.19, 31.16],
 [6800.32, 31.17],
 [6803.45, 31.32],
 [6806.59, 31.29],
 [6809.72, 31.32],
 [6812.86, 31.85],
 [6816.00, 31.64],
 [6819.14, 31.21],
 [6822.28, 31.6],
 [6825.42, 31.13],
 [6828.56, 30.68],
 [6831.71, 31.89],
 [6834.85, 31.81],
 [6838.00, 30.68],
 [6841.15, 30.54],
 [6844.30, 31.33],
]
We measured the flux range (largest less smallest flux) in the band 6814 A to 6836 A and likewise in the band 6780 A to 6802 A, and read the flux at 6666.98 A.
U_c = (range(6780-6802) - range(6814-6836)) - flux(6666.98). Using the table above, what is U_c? -33.2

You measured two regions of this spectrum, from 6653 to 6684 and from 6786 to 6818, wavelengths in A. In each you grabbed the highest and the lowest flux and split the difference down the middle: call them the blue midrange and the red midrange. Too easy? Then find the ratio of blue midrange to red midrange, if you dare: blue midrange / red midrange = 1.01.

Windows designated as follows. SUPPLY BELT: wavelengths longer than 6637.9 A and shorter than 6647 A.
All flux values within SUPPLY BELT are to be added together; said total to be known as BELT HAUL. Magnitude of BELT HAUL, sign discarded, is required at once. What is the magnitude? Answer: 95.2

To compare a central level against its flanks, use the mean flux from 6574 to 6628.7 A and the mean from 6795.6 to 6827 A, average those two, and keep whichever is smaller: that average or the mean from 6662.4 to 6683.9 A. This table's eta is 31.9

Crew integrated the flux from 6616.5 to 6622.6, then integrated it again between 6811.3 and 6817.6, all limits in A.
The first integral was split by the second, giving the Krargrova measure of 1.0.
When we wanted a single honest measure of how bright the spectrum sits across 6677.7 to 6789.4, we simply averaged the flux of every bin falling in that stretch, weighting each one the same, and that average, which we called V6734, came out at 31.9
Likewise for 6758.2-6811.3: 31.6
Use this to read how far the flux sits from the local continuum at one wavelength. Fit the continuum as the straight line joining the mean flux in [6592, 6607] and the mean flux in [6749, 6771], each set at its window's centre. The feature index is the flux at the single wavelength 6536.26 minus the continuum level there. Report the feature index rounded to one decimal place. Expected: 1.6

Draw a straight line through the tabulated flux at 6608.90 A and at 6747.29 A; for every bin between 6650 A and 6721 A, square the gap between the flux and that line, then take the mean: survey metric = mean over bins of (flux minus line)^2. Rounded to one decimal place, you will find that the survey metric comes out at 1.0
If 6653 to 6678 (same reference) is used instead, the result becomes 0.9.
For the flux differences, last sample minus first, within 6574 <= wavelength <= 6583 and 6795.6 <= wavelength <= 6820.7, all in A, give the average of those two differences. 0.2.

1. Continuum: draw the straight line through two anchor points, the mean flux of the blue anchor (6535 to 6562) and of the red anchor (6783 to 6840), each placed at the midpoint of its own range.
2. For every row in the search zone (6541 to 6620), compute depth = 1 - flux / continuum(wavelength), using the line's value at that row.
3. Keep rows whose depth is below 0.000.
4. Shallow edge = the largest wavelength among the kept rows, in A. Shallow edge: 6618.04 A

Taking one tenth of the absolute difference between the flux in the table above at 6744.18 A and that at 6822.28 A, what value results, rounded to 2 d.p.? 0.15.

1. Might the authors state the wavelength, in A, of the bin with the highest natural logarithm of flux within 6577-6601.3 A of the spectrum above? 6578.54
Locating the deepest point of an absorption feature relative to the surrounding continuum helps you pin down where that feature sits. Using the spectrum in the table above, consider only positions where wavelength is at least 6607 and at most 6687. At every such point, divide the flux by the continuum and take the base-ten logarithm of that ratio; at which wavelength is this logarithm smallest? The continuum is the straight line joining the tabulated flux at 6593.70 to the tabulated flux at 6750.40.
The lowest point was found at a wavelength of 6679.27 A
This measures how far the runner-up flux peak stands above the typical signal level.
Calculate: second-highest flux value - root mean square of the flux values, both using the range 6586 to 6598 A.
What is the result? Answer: 0.073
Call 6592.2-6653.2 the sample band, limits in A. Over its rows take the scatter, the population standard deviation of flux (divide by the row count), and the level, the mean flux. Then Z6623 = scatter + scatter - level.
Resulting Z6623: -30.79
